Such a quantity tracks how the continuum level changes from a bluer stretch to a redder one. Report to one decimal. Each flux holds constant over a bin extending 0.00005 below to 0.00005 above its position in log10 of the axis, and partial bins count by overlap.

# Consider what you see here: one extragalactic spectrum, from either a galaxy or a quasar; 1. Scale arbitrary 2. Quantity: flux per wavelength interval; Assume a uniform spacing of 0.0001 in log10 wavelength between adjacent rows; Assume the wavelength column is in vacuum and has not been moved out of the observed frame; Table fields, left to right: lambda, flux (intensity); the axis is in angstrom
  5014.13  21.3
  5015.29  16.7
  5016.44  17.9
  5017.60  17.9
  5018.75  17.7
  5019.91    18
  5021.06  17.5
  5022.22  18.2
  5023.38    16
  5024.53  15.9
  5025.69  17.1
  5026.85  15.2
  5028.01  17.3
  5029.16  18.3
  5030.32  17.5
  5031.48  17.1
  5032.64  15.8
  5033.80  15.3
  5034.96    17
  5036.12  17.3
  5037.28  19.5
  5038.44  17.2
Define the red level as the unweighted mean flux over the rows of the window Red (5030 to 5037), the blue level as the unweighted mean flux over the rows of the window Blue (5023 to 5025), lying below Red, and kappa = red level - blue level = 0.7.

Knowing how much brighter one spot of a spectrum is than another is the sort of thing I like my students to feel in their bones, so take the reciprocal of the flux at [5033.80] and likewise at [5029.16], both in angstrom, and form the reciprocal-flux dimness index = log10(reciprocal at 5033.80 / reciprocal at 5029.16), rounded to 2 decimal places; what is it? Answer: 0.08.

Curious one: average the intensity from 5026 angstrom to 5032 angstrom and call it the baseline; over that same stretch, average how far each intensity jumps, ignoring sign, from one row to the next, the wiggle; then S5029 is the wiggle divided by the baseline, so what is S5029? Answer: 0.063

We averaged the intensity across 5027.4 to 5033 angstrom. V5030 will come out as 17.2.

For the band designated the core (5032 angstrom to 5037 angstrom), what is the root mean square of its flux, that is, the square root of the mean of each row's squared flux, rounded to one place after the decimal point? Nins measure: 16.4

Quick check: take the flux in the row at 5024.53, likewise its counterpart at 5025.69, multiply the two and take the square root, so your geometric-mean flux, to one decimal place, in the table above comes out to 16.5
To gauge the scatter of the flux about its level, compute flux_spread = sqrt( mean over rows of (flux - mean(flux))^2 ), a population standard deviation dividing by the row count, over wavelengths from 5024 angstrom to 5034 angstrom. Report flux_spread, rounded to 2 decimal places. 1.03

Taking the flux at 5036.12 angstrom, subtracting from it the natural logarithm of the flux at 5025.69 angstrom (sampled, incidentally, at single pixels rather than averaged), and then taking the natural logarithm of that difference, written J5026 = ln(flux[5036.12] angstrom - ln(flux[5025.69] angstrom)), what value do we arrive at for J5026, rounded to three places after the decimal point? 2.671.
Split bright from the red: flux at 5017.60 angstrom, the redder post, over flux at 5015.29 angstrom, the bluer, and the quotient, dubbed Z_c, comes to 1.07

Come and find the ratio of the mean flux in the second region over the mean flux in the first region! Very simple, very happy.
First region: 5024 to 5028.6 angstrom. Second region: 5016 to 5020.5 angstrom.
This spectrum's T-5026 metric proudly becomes 1.09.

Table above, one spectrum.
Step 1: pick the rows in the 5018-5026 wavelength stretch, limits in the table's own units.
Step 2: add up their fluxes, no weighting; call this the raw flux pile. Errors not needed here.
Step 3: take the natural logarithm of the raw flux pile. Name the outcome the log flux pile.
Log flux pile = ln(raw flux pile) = 4.8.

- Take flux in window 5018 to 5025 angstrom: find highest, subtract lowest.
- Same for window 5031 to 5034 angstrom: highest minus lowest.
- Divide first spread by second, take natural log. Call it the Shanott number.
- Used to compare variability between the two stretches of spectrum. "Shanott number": 0.25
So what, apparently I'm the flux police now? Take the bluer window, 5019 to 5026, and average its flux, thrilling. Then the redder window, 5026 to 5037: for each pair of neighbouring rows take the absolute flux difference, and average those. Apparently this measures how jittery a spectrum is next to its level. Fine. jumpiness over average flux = 0.059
